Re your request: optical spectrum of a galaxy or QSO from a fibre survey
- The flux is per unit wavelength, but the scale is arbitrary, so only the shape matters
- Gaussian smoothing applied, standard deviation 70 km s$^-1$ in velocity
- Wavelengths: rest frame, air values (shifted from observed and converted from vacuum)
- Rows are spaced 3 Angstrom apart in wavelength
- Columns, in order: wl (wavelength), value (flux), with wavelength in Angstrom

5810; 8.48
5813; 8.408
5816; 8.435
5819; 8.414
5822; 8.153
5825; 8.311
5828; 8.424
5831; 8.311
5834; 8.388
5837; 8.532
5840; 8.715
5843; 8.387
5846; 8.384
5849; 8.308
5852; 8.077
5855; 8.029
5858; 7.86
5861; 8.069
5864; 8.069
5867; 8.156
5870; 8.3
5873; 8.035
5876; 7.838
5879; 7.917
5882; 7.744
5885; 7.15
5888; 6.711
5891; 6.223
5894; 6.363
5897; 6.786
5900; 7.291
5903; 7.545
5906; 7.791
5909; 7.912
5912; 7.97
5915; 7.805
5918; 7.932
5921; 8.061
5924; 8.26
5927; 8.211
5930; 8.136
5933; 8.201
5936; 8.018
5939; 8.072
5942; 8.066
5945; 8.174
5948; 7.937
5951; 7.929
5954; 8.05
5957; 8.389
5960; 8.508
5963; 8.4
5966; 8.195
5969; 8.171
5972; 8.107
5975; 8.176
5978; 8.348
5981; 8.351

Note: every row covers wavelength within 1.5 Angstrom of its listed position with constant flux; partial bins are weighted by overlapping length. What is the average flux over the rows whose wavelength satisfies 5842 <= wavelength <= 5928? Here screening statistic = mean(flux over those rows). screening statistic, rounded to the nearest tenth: 7.8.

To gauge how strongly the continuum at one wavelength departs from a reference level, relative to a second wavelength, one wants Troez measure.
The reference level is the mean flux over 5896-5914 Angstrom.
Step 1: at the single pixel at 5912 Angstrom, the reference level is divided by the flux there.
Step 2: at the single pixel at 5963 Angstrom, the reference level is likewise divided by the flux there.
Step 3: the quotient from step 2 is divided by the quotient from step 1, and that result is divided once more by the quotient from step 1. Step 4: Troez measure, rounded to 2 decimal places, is 1.00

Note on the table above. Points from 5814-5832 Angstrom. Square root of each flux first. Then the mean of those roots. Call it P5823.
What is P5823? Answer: 2.89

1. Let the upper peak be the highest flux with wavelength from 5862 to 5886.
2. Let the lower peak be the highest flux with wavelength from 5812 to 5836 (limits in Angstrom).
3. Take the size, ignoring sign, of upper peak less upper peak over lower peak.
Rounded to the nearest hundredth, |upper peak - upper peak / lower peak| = 7.32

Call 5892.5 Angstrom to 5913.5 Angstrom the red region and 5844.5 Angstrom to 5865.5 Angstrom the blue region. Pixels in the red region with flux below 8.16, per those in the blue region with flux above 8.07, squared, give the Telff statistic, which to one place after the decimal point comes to 5.4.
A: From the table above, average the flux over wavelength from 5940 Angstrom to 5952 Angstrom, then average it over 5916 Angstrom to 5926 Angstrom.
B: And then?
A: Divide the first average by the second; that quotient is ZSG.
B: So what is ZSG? 0.99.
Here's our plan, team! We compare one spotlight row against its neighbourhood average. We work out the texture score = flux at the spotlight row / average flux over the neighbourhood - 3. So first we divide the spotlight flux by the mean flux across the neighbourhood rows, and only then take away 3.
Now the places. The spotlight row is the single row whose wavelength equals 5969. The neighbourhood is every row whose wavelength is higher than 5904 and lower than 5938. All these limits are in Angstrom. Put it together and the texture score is -1.98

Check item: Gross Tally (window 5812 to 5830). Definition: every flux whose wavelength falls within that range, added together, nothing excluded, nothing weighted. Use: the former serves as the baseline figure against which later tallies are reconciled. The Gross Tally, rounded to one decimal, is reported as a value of 50.1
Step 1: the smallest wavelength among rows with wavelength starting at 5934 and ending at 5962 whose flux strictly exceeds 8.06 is 5939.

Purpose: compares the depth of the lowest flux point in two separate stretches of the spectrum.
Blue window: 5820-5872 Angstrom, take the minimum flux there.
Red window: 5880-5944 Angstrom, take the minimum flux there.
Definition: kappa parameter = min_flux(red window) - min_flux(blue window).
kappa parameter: -1.6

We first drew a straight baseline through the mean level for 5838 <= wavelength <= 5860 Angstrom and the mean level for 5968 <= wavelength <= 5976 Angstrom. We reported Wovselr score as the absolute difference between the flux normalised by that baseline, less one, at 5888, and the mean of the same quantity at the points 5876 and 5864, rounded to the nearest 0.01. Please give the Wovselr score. 0.15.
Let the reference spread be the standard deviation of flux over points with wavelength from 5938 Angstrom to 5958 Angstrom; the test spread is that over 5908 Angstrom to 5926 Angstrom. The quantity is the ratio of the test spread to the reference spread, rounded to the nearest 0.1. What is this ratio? 1.0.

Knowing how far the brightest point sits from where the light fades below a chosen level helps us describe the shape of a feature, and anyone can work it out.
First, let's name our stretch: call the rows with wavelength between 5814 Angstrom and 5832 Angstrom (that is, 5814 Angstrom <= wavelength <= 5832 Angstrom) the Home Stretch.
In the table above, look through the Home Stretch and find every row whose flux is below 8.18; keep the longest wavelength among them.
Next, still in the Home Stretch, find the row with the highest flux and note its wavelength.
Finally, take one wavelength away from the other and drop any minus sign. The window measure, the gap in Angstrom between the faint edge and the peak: 6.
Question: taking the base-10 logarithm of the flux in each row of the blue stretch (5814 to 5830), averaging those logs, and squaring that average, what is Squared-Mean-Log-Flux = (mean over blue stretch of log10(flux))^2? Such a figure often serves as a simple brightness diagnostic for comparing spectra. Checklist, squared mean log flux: 0.85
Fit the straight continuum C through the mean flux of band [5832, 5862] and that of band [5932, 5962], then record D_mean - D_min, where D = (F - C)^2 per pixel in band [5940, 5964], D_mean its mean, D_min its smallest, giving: 0.05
